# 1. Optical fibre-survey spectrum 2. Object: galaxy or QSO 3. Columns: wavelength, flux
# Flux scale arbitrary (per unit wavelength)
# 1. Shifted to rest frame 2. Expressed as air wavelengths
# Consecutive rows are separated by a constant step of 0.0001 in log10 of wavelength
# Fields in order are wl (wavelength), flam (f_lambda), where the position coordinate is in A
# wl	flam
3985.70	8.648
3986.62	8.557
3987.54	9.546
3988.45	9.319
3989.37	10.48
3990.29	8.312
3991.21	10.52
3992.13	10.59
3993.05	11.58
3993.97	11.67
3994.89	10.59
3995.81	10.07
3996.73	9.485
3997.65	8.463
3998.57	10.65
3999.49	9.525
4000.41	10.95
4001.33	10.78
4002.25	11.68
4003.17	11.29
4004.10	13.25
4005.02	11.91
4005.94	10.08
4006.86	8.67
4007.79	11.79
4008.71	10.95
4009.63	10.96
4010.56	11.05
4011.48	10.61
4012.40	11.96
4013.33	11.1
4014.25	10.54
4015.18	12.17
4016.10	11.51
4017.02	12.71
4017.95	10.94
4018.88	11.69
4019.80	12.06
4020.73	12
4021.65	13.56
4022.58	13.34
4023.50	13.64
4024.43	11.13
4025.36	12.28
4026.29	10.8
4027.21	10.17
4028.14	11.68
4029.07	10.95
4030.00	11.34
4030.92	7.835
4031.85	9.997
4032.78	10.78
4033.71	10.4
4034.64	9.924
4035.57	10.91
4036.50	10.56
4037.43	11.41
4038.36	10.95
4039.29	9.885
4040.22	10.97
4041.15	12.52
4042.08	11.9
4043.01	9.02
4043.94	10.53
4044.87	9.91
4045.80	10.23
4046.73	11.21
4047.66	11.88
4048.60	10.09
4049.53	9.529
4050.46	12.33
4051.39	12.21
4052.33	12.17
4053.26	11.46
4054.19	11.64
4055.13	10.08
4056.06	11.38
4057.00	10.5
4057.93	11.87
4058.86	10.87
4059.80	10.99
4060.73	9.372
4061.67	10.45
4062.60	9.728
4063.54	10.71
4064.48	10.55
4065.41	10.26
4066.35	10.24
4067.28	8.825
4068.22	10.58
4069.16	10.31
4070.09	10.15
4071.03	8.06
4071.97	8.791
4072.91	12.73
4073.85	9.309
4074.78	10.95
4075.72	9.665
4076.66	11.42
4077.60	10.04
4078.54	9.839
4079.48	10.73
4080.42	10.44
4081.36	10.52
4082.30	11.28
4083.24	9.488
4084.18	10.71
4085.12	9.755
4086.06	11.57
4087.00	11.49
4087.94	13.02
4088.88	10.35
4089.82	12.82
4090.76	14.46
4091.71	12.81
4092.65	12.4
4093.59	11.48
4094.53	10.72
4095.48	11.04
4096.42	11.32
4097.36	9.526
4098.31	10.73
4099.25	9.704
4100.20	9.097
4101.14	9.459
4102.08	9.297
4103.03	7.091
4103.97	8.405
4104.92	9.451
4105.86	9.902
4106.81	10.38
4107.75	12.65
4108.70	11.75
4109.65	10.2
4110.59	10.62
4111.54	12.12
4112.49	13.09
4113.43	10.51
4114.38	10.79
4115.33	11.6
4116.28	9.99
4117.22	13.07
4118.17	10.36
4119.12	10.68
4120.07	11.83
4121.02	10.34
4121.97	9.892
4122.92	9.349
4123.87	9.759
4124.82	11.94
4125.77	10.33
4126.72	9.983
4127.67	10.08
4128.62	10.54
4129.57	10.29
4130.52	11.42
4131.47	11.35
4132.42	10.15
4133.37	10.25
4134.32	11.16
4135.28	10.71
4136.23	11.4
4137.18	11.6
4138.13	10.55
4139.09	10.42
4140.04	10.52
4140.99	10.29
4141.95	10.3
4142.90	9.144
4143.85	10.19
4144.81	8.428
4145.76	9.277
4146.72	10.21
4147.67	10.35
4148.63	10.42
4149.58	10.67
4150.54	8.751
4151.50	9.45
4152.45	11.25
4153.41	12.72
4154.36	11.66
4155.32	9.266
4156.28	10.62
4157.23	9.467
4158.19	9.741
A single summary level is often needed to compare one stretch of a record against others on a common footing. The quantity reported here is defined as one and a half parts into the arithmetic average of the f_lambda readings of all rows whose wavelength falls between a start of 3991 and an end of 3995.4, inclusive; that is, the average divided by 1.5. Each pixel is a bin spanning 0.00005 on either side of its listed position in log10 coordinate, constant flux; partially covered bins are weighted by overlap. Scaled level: 7.3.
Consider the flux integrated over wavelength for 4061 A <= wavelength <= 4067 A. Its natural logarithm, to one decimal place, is 4.1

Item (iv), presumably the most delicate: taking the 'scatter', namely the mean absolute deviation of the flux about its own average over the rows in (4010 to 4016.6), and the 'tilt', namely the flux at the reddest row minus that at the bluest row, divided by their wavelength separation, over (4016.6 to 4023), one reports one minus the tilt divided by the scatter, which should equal 0.78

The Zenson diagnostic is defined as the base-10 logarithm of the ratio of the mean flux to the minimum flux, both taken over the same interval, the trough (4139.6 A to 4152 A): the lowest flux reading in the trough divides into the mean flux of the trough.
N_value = 0.068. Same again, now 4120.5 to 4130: 0.040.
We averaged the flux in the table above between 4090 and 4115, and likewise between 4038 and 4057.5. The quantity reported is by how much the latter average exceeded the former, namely 0.2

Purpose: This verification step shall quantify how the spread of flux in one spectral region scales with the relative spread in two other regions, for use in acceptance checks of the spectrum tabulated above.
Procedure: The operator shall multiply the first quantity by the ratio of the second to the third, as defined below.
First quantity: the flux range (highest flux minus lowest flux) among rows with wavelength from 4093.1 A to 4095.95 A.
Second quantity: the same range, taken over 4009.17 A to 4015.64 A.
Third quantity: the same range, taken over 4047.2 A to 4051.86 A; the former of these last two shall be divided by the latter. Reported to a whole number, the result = 0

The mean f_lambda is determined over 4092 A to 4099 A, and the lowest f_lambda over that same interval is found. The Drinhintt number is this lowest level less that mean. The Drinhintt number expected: -1.5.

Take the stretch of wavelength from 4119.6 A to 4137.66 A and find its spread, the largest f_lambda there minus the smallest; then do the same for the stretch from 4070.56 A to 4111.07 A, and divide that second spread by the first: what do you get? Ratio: 2.8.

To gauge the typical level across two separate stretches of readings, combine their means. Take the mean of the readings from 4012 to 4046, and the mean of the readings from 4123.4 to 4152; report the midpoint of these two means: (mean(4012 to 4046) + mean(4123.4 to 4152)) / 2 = 10.8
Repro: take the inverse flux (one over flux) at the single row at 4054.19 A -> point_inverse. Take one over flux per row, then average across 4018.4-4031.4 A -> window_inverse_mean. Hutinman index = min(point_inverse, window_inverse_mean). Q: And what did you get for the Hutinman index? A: 0.0859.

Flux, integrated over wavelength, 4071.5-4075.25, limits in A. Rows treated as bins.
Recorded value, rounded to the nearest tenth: 39.2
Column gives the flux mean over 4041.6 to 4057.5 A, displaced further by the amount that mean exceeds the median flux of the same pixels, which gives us 10.7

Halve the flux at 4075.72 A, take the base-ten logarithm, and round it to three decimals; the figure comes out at 0.684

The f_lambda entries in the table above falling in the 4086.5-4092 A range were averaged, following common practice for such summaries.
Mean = 12.5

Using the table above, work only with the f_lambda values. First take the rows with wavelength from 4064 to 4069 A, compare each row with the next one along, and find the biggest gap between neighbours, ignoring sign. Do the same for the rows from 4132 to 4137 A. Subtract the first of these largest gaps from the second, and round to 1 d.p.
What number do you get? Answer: -0.8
